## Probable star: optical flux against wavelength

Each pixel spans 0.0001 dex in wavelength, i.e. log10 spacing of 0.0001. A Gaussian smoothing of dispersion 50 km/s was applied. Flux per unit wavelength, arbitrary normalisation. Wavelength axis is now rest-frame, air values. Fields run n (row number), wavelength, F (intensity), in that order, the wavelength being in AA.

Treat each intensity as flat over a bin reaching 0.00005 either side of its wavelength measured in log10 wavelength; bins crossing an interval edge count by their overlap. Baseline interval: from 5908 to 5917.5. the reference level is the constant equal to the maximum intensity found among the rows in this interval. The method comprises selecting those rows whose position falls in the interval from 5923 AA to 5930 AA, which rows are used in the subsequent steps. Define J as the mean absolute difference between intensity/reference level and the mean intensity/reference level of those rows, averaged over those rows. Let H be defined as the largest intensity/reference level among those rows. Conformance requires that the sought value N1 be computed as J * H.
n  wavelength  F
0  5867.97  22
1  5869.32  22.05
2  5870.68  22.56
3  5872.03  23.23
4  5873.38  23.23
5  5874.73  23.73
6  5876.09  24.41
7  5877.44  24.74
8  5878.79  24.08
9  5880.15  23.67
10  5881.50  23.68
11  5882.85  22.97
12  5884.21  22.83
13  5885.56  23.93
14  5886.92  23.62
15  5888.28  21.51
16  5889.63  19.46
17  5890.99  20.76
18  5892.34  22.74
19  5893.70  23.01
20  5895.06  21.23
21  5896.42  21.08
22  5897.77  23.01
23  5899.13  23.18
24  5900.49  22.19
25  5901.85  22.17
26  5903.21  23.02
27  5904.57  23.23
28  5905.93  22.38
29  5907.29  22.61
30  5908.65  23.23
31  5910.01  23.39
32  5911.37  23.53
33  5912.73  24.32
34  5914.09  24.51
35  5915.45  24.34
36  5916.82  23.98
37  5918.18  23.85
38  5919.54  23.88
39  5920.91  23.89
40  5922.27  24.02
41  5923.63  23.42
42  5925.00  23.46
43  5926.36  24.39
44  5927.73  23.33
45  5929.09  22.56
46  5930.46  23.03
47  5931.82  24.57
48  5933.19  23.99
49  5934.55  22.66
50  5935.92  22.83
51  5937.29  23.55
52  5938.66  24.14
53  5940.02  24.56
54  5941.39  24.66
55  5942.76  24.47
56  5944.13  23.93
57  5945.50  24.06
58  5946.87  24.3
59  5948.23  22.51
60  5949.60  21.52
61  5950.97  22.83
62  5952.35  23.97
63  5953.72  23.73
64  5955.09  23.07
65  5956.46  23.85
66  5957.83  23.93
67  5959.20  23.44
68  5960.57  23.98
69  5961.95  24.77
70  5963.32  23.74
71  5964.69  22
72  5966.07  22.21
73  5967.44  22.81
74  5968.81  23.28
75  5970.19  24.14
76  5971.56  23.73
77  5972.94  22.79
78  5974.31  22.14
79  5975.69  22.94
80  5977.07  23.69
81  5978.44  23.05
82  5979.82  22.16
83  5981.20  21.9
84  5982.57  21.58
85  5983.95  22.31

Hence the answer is 0.016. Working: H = 1.00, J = 0.016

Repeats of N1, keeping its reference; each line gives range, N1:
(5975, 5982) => 0.023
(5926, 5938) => 0.025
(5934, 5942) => 0.030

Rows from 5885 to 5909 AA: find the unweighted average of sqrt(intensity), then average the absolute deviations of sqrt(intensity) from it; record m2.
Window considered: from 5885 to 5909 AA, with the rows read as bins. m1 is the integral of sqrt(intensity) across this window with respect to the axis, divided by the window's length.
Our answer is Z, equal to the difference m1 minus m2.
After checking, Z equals 4.63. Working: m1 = 4.72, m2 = 0.10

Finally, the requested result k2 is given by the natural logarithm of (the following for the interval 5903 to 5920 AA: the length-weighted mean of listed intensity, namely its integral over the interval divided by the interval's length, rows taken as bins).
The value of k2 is 3.16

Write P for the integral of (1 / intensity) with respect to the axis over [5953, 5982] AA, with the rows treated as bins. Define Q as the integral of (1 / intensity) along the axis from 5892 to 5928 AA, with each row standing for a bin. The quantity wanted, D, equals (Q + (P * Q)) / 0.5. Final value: 6.98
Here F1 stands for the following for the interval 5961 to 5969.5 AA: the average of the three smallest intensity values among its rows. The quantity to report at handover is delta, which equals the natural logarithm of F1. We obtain 3.11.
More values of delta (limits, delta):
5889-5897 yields 3.02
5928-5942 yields 3.12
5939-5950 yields 3.12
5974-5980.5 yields 3.11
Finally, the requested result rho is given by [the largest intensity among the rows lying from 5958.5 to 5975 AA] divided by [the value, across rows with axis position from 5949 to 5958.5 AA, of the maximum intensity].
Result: 1.03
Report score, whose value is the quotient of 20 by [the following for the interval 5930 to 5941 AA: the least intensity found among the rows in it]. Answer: 0.88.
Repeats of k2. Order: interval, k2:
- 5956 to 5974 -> 3.15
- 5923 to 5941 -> 3.16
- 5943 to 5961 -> 3.16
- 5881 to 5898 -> 3.10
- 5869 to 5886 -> 3.16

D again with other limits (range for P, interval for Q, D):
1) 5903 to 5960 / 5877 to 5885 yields 2.32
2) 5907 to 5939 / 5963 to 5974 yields 2.25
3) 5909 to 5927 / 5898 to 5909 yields 1.70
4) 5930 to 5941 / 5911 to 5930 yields 2.34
